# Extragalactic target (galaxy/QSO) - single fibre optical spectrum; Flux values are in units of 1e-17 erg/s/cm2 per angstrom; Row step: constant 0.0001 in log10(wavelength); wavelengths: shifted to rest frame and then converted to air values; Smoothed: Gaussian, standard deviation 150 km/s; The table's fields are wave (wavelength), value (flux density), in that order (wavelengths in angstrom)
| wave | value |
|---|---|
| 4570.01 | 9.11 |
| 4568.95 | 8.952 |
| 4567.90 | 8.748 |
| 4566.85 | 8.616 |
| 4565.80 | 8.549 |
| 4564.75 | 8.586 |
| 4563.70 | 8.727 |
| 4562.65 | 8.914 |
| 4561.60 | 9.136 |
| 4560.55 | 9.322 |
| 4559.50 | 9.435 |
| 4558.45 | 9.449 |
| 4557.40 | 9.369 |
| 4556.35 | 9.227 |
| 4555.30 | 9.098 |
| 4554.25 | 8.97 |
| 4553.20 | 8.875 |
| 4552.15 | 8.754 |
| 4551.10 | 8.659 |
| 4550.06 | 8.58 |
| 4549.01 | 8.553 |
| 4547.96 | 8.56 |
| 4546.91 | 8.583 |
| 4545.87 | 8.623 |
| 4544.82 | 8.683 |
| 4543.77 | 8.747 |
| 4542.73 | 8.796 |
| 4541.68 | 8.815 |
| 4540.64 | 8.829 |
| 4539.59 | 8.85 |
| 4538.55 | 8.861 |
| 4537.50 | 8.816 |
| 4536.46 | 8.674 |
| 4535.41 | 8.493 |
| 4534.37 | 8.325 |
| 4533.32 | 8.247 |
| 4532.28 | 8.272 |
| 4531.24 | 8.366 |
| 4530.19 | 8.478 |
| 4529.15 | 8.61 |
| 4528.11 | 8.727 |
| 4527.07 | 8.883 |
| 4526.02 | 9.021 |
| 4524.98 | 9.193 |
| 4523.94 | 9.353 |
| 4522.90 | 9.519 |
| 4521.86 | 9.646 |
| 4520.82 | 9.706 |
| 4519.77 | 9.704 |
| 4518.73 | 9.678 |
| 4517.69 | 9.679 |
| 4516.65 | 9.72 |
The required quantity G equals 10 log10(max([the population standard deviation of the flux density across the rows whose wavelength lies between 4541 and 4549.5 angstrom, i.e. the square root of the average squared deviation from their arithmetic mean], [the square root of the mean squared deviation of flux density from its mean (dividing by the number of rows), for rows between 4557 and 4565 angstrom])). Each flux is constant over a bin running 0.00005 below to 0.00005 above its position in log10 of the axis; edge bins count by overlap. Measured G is -5.0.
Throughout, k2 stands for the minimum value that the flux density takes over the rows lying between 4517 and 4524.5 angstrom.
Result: 9.353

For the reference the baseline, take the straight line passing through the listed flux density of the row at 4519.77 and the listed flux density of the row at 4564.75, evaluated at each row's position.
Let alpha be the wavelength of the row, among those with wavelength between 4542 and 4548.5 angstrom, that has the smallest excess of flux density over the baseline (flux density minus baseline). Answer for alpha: 4546.91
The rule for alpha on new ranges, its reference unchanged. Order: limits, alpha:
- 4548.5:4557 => 4549.01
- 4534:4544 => 4534.37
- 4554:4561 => 4554.25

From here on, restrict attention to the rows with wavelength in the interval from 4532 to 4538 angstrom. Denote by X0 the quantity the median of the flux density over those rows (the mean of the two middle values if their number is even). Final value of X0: 8.4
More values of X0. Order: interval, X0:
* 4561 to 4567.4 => 8.7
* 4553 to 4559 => 9.2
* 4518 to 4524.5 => 9.7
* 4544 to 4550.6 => 8.6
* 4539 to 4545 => 8.8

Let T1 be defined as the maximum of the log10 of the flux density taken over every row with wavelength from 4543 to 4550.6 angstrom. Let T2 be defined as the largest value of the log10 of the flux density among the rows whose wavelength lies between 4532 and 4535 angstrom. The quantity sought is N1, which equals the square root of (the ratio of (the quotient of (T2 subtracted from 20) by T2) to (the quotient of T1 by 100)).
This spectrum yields 46.9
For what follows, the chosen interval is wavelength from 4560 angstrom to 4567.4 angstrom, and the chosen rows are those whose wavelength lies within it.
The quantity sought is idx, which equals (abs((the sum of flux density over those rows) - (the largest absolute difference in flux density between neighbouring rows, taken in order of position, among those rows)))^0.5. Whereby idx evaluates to 7.85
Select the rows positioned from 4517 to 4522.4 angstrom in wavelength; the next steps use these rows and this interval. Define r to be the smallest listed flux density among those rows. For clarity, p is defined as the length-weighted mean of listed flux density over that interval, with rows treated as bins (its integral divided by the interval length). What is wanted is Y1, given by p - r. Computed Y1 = 0.03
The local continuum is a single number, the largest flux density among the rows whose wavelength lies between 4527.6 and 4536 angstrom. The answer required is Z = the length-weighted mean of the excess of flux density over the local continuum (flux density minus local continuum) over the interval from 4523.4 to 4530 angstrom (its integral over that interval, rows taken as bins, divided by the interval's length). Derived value 0.2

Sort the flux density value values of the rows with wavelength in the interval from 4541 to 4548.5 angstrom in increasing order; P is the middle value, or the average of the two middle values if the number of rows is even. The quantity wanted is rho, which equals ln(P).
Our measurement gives 2.16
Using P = 8.68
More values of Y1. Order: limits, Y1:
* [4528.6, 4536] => 0.15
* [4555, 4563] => 0.34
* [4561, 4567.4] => 0.22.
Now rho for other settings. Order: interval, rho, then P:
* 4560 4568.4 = 2.17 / 8.74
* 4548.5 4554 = 2.16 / 8.66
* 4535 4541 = 2.18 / 8.82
